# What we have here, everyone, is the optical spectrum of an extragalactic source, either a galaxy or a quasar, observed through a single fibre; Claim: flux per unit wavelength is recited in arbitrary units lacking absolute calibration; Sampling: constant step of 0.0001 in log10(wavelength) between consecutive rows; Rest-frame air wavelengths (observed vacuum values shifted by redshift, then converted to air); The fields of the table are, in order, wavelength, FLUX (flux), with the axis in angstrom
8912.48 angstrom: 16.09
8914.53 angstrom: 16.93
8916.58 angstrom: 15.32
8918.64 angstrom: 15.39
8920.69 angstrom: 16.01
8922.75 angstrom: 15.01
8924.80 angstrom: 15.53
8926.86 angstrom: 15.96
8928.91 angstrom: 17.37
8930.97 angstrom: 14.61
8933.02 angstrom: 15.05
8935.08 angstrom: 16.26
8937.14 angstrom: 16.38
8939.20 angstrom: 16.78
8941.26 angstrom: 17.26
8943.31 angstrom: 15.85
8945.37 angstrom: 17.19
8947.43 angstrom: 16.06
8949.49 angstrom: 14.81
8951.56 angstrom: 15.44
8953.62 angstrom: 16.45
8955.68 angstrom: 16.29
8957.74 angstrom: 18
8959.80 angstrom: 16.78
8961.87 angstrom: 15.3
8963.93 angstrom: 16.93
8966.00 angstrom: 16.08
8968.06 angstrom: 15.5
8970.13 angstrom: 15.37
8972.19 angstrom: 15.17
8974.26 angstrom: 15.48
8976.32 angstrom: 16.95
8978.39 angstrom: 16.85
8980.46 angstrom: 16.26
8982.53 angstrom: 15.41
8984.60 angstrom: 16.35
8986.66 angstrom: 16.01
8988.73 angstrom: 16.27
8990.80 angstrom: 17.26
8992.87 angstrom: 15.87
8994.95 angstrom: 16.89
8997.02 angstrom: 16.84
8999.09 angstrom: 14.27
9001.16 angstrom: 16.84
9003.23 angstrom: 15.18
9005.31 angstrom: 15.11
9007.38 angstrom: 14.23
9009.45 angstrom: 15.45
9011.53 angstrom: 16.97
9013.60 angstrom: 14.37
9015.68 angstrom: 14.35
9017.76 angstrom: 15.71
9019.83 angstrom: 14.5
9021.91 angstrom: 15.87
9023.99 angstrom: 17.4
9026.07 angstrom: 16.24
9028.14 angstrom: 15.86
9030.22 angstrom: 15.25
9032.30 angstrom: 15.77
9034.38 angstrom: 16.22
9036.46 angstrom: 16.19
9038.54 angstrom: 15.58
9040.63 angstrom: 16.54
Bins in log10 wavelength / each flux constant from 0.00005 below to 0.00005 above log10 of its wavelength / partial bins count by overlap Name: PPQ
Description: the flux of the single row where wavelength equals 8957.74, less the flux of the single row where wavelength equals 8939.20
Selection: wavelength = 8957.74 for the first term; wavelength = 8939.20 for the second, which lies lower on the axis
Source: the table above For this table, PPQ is 1.2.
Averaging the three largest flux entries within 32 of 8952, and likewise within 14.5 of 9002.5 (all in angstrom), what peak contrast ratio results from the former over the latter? 1.030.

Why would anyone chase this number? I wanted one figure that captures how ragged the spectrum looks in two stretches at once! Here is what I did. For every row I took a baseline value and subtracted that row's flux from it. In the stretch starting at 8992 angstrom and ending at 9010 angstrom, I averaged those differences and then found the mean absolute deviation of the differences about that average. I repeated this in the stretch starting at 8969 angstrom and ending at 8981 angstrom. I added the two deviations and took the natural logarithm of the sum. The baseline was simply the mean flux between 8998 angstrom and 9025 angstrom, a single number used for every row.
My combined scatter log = 0.434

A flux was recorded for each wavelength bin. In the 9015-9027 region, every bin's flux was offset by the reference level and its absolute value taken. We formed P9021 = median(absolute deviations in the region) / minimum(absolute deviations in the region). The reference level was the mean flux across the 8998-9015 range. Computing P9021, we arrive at 2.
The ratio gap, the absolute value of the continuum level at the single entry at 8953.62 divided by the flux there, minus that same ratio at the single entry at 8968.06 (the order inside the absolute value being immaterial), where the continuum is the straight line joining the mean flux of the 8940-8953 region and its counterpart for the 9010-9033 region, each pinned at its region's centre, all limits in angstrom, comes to 0.054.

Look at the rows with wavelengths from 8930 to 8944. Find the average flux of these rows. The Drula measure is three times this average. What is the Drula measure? 48.1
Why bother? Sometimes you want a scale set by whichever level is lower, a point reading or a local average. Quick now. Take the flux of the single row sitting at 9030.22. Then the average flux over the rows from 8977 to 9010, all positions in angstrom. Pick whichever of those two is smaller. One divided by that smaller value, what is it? 0.0656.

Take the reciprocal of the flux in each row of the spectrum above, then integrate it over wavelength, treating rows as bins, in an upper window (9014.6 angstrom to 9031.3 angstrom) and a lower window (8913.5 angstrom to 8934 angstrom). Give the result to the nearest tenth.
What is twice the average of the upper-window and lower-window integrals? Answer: 2.4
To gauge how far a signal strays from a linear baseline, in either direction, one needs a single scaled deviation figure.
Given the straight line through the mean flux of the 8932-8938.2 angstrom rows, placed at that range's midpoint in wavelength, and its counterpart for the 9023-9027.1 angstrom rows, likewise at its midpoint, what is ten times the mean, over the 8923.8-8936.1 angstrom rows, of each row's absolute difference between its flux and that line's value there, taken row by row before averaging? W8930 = 7.3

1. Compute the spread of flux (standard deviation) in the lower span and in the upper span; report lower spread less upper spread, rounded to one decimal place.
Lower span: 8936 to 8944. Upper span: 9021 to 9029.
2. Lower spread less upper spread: -0.1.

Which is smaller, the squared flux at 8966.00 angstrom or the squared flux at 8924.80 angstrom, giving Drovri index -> 241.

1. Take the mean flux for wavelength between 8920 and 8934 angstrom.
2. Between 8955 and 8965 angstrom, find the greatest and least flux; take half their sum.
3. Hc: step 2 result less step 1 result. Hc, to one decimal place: 1.0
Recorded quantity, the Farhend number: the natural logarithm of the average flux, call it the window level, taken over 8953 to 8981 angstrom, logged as 2.79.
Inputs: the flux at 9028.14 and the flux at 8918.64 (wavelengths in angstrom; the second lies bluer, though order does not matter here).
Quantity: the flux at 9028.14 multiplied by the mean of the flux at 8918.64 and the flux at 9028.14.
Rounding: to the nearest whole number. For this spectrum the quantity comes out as 248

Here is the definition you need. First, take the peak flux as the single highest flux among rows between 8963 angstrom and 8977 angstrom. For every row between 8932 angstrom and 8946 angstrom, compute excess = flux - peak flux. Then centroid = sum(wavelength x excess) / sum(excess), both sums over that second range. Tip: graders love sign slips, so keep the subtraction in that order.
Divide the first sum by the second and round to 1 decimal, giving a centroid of 8935.8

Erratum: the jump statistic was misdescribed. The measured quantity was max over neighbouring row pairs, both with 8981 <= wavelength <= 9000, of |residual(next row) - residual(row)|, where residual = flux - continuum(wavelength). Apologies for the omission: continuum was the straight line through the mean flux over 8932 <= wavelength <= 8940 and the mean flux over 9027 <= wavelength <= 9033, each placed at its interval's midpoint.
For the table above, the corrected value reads 2.6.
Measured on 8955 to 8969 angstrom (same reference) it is 1.7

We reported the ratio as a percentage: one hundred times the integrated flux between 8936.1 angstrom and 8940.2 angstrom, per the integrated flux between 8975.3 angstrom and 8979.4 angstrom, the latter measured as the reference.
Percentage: 98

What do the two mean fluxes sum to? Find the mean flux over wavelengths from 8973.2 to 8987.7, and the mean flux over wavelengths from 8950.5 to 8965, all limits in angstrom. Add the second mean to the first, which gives 32.6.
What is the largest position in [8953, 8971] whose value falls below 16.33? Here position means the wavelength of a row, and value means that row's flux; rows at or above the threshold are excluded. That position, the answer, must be 8970.13 angstrom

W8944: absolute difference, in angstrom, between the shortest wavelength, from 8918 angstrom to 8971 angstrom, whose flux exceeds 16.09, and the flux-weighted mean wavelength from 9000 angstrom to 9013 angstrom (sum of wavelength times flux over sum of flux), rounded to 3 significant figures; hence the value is 77.4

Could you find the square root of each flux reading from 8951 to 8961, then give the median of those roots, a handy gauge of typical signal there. 4.06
